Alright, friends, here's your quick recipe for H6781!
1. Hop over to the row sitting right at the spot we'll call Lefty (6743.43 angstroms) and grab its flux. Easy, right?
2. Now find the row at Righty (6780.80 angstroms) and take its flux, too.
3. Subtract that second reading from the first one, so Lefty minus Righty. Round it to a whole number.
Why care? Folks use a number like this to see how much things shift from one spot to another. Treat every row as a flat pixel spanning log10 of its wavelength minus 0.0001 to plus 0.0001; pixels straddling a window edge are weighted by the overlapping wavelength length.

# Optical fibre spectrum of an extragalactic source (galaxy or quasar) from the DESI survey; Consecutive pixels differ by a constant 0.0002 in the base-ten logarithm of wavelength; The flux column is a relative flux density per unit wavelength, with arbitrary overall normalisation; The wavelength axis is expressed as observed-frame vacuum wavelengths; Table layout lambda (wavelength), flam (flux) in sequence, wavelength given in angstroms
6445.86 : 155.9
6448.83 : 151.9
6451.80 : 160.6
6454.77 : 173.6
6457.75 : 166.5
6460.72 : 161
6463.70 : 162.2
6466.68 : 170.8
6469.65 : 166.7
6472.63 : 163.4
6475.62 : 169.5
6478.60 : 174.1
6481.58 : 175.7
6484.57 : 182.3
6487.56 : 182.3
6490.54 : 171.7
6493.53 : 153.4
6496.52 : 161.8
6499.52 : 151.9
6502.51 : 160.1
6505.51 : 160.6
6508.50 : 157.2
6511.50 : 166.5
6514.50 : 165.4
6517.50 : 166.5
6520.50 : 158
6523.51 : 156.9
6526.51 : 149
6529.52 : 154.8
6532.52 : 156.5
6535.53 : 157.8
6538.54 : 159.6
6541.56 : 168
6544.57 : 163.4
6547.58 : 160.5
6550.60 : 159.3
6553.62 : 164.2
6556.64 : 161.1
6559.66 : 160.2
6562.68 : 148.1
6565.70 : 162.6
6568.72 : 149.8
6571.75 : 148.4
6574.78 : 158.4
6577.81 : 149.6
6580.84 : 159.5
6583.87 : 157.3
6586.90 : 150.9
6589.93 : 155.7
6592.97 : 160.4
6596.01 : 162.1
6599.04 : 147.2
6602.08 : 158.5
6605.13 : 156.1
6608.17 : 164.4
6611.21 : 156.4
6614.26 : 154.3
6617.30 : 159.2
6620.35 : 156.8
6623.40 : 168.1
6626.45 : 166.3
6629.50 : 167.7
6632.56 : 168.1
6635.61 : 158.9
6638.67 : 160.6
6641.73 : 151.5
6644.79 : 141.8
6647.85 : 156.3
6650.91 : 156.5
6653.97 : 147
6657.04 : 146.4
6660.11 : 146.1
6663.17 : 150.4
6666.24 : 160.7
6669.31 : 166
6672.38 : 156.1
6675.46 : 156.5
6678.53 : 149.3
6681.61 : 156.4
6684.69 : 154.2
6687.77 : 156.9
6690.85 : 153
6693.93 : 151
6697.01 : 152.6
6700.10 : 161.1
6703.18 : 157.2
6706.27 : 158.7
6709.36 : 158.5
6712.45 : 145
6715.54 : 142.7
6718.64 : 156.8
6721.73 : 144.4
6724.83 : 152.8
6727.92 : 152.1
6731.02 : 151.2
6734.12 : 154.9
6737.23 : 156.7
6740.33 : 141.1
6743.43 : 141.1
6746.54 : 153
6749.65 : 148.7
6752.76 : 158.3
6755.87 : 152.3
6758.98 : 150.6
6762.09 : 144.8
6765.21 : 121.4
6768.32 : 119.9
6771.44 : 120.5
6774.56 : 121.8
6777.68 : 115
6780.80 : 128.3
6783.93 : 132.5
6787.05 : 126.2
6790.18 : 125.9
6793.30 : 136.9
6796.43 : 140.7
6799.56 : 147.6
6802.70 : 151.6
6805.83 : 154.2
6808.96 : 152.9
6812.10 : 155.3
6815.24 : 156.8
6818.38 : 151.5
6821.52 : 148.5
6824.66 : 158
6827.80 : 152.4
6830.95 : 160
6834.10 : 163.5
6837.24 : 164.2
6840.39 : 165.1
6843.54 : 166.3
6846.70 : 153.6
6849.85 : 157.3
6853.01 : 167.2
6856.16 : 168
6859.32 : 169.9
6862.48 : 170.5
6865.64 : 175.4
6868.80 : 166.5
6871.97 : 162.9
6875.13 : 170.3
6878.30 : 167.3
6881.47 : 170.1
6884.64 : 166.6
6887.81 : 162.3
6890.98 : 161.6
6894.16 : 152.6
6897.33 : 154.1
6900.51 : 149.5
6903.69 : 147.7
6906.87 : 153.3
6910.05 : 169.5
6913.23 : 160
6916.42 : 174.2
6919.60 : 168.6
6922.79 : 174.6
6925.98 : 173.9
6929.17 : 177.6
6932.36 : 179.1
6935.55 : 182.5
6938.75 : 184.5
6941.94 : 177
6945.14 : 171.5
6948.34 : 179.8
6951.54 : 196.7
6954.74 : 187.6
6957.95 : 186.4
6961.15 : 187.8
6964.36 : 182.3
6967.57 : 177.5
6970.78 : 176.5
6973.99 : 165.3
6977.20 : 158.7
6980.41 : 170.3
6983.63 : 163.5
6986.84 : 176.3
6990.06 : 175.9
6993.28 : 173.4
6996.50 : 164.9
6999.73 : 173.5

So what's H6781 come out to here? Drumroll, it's 13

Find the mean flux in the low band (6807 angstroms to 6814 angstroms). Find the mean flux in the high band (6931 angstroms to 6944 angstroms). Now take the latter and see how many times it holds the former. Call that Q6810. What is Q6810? 1.17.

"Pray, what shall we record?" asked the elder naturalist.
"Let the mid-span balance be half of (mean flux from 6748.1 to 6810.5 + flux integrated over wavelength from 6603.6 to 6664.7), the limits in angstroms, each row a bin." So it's 4854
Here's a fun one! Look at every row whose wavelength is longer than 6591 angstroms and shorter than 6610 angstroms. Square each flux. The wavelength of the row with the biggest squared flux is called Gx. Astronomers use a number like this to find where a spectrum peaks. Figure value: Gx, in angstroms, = 6608.17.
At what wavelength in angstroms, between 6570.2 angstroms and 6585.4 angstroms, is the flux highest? 6580.84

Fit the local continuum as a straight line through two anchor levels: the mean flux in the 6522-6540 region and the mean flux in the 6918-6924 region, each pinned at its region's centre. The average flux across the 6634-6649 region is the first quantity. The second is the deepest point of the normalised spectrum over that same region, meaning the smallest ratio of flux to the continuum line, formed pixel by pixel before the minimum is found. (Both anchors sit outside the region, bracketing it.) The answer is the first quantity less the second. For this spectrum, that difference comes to 153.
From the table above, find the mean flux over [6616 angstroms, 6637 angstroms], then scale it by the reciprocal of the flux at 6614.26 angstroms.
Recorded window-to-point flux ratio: 1.06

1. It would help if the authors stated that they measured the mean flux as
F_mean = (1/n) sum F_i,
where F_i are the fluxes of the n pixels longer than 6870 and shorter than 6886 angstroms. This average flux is 167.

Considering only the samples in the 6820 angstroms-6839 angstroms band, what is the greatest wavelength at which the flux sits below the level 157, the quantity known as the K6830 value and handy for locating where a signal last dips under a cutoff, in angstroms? 6827.80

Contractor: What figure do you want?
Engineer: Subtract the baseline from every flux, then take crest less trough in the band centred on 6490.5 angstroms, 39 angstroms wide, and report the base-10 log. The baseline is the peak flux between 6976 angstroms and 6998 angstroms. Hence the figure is 1.48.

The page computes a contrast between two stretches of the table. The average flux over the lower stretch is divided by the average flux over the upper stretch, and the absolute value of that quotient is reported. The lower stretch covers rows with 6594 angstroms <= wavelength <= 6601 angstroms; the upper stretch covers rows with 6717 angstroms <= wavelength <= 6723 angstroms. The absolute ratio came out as 1.03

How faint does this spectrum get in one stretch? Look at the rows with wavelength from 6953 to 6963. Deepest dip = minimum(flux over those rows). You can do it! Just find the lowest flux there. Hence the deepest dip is 186.4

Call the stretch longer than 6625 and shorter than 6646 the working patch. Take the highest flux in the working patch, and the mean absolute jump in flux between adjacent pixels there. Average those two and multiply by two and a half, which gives 216.7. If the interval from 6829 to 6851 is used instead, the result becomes 212.6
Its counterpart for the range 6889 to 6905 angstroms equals 207.3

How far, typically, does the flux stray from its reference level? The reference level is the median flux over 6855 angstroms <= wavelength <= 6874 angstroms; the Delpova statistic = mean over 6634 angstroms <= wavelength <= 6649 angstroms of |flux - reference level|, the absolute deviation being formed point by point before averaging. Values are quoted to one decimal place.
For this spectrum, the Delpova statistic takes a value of 15.1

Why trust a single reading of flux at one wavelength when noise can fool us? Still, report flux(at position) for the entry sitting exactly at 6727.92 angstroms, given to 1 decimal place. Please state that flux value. 152.1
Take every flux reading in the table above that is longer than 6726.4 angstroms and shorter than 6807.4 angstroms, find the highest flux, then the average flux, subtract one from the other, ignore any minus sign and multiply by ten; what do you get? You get 180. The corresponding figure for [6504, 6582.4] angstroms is 95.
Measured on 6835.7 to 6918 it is 121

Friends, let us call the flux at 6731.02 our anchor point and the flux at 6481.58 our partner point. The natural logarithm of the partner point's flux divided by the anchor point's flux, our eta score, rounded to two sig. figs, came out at 0.15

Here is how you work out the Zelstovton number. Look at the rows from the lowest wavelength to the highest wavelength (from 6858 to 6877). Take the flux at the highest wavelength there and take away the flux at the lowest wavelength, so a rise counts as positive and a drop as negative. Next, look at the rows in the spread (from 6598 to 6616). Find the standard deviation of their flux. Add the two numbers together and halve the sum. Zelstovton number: 3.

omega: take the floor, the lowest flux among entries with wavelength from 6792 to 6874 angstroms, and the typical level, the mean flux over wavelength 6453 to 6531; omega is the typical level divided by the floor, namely 1.20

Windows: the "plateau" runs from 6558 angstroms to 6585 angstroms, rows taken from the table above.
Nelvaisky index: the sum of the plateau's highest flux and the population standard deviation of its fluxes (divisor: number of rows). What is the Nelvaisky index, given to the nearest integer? 168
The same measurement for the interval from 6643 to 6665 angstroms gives 162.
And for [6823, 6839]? 168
